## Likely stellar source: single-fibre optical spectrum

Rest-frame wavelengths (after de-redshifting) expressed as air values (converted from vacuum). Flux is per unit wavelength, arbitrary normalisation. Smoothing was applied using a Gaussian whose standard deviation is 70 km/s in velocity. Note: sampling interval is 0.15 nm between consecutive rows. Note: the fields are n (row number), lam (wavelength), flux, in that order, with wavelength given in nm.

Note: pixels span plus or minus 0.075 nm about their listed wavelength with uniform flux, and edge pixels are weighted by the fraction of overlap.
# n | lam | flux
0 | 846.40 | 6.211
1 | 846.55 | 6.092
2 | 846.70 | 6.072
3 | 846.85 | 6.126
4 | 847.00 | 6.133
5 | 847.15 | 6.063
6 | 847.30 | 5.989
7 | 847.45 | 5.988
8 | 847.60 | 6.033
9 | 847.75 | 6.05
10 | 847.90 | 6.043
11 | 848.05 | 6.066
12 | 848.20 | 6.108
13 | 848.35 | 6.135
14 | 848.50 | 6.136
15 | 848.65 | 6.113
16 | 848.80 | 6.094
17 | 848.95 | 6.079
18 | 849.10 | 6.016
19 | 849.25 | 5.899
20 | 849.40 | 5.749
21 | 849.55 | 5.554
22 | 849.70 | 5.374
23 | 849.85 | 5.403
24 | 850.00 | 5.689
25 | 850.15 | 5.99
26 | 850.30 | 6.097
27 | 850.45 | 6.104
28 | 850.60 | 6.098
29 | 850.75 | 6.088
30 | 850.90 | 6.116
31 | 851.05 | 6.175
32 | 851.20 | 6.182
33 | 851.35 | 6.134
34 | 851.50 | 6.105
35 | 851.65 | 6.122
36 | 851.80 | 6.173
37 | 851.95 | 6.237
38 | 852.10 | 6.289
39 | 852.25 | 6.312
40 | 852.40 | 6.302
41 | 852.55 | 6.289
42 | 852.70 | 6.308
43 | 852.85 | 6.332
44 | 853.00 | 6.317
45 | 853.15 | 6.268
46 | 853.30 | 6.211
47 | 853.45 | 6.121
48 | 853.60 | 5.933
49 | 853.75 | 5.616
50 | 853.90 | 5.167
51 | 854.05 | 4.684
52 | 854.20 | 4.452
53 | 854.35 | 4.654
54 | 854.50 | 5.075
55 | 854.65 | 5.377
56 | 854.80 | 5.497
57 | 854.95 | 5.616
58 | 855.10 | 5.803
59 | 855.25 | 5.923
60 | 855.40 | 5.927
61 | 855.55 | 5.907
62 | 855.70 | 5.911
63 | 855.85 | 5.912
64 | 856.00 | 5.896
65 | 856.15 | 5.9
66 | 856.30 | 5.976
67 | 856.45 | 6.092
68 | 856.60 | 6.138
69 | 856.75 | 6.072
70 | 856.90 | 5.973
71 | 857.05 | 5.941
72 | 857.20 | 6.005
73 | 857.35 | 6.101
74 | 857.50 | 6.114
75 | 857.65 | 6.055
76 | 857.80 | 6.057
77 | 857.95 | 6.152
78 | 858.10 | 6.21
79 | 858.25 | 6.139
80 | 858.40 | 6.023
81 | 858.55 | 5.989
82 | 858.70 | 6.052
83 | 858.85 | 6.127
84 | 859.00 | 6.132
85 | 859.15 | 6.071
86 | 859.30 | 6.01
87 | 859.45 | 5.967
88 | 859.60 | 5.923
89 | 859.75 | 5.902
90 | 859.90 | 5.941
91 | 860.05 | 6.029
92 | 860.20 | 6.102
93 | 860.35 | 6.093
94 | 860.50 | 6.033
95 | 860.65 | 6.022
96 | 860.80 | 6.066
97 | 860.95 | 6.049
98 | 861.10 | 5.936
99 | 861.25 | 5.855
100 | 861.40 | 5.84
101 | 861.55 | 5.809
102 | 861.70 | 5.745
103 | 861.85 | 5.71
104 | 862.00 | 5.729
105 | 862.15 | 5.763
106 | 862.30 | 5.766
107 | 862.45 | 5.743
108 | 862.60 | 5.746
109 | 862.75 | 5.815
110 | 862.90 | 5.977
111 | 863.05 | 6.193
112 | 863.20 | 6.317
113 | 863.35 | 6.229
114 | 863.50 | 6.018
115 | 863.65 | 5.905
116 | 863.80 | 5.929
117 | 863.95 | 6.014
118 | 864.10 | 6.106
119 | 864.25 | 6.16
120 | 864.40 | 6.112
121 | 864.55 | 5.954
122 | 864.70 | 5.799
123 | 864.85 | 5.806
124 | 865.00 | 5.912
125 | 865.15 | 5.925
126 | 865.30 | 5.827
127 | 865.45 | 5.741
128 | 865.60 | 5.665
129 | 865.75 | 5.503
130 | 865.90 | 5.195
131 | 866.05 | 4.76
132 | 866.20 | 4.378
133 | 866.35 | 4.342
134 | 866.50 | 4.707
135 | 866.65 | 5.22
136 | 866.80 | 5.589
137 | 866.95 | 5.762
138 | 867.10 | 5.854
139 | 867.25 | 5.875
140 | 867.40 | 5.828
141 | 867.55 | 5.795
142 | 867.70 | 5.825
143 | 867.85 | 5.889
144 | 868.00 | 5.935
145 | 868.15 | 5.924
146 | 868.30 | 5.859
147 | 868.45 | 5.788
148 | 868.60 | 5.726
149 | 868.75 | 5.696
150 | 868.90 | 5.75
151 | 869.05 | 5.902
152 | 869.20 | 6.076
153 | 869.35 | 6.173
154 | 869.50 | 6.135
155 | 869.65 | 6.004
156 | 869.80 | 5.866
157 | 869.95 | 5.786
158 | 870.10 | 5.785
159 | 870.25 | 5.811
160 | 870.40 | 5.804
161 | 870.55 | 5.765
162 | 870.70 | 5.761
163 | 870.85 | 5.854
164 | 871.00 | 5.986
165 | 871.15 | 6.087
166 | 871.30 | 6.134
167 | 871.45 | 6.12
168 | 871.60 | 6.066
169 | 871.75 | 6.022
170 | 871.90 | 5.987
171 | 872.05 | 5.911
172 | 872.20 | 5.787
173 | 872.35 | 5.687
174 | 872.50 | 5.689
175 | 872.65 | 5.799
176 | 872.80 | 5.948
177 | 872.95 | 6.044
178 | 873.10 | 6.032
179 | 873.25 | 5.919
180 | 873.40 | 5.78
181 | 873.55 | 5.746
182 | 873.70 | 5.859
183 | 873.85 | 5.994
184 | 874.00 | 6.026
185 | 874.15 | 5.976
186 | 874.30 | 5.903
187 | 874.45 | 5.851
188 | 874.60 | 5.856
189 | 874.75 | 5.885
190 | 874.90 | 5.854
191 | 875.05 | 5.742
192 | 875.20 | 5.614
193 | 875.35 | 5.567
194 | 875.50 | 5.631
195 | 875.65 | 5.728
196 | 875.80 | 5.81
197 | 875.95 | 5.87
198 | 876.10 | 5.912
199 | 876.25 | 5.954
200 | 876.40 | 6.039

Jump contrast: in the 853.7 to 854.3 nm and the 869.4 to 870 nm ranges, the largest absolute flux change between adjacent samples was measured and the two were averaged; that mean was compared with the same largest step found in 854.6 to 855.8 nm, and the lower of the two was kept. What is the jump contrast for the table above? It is 0.19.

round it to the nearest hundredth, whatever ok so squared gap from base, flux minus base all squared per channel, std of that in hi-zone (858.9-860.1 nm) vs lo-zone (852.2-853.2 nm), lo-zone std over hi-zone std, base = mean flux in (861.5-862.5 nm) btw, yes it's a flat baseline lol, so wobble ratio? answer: 0.54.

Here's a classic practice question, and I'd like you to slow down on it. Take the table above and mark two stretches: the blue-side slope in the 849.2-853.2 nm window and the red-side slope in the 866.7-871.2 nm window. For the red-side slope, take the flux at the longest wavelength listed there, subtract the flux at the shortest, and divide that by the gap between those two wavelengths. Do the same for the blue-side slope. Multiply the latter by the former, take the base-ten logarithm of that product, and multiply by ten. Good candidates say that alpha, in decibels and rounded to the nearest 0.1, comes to -19.7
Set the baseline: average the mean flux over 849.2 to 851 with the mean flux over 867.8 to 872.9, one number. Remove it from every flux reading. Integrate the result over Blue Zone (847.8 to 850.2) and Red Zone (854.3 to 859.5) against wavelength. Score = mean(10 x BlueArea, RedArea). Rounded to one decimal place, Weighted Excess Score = 0.5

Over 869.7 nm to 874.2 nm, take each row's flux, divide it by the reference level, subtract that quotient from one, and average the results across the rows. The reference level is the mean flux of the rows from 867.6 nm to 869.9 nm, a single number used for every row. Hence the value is 0.00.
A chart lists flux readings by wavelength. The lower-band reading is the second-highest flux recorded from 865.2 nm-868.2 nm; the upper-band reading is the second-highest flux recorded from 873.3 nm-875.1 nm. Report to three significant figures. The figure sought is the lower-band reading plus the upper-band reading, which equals 11.9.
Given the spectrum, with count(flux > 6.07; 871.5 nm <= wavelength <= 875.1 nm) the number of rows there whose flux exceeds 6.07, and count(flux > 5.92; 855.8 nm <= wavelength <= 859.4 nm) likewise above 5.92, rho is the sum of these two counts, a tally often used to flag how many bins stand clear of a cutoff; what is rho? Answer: 21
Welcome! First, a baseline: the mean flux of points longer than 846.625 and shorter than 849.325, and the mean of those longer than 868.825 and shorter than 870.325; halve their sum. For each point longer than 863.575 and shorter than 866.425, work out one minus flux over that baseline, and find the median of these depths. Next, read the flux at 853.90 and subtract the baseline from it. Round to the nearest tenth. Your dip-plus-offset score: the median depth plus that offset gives -0.8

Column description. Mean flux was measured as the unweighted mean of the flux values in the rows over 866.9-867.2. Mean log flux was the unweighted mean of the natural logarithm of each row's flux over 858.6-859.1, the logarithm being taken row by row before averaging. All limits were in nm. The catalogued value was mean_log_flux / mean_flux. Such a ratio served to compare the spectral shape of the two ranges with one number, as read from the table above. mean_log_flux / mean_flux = 0.311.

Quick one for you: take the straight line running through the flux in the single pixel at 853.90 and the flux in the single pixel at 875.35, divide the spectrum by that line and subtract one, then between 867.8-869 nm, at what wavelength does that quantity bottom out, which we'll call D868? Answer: 868.75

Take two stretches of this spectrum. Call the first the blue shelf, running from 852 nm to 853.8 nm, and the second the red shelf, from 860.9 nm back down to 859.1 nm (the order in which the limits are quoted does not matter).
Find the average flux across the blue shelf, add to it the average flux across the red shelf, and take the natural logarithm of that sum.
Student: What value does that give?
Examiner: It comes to 2.50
